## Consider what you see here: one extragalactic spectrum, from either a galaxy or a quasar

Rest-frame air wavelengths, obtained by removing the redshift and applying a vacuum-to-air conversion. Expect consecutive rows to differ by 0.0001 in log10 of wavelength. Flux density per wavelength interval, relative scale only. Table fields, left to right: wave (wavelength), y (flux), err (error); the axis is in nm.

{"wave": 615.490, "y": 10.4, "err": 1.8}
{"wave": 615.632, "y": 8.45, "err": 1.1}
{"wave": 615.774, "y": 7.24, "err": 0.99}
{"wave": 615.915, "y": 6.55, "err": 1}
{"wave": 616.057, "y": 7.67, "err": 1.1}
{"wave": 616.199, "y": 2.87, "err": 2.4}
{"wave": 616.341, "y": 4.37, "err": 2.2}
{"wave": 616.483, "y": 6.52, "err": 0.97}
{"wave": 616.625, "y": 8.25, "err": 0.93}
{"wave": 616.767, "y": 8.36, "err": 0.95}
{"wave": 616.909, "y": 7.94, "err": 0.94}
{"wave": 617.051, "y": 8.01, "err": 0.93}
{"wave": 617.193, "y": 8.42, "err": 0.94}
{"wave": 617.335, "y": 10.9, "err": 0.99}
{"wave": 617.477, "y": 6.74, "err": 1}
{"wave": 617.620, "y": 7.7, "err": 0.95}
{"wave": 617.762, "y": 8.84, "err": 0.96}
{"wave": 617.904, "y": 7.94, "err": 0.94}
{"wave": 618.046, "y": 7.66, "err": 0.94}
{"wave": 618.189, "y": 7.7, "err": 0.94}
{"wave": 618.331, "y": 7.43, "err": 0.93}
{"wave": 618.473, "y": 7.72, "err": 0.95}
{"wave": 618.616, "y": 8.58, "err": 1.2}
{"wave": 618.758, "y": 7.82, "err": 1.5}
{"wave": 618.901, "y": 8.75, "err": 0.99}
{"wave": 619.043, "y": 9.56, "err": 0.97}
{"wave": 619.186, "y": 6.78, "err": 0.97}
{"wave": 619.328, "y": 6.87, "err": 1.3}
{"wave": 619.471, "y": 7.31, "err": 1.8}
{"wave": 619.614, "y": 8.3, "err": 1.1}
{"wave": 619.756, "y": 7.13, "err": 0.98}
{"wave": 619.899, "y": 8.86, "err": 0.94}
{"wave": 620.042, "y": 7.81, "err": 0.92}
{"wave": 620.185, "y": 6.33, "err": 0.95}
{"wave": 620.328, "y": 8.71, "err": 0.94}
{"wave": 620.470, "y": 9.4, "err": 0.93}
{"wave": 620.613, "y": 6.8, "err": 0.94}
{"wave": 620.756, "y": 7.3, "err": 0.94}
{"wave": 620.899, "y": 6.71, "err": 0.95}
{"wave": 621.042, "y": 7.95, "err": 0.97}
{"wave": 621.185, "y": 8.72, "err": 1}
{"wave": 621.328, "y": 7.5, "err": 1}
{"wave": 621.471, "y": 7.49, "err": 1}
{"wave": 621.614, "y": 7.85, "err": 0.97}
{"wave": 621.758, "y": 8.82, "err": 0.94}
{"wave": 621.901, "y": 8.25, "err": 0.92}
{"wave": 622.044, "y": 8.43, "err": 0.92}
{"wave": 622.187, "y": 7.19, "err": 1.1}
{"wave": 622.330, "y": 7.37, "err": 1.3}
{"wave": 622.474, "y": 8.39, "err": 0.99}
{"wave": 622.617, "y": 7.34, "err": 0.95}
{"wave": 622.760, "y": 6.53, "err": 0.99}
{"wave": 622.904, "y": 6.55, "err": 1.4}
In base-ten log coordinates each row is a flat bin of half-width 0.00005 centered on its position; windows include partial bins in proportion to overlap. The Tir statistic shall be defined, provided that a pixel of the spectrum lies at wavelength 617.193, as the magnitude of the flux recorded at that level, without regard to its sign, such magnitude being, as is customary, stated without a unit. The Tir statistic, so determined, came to 8.4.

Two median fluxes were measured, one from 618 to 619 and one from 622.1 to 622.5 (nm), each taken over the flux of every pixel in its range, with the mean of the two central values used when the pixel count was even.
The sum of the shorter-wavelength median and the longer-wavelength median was 15.1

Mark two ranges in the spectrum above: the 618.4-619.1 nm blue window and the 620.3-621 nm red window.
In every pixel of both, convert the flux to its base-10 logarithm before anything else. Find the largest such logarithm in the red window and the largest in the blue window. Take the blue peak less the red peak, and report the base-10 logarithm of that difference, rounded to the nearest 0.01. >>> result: -2.13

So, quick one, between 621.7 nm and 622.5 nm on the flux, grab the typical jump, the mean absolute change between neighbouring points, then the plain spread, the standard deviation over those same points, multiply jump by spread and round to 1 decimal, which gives 0.4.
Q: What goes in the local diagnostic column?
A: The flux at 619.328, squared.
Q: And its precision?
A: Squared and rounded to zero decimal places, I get 47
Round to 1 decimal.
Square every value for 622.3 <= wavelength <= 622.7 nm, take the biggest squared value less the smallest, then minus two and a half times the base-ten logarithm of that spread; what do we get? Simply -3.0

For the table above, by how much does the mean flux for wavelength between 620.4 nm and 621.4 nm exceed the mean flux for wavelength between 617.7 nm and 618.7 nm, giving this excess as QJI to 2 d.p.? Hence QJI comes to -0.21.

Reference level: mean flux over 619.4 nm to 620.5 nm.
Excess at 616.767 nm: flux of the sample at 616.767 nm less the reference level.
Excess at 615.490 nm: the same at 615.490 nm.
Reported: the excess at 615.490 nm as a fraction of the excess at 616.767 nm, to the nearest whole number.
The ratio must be 6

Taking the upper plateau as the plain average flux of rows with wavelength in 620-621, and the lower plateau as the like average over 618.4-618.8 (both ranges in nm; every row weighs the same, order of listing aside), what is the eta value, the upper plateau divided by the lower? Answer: 0.94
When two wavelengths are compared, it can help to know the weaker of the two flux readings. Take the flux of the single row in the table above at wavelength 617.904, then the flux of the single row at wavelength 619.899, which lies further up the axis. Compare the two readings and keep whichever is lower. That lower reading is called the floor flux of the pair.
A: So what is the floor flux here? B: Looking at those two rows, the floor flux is 7.9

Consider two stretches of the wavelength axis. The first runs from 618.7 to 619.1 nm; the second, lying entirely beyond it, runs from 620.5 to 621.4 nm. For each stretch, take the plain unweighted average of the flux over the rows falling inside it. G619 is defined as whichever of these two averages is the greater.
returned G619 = 8.71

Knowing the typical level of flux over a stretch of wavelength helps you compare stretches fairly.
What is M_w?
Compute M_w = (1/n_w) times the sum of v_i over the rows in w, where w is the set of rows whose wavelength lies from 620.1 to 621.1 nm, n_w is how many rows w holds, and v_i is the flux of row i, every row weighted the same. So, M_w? 7.60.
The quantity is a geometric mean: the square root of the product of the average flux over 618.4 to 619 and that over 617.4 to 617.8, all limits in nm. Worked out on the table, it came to 8.0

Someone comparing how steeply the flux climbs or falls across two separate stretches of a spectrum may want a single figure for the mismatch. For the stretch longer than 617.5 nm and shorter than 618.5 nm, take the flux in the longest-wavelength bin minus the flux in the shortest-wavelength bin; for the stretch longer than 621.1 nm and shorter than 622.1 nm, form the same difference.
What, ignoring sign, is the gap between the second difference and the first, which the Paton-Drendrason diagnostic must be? 0.3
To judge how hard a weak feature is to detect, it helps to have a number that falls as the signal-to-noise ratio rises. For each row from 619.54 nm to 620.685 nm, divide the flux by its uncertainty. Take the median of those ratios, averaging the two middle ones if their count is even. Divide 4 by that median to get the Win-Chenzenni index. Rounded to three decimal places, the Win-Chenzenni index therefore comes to 0.499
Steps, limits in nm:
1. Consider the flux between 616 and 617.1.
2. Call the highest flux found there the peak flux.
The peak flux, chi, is 8.36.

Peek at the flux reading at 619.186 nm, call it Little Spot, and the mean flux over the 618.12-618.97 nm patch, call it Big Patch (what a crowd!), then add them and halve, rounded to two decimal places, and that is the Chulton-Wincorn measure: 7.39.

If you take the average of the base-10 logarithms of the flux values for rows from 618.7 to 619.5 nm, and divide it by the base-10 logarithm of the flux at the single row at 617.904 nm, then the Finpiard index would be 0.99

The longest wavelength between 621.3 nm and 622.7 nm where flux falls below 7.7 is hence 622.617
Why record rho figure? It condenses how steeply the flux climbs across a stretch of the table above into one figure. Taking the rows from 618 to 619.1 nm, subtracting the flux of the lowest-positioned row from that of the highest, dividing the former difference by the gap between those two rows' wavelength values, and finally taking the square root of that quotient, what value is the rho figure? 1.4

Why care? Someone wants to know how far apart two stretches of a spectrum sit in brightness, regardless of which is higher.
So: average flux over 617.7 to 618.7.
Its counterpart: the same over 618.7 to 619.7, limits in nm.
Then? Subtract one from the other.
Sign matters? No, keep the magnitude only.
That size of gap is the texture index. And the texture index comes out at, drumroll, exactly 0.07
